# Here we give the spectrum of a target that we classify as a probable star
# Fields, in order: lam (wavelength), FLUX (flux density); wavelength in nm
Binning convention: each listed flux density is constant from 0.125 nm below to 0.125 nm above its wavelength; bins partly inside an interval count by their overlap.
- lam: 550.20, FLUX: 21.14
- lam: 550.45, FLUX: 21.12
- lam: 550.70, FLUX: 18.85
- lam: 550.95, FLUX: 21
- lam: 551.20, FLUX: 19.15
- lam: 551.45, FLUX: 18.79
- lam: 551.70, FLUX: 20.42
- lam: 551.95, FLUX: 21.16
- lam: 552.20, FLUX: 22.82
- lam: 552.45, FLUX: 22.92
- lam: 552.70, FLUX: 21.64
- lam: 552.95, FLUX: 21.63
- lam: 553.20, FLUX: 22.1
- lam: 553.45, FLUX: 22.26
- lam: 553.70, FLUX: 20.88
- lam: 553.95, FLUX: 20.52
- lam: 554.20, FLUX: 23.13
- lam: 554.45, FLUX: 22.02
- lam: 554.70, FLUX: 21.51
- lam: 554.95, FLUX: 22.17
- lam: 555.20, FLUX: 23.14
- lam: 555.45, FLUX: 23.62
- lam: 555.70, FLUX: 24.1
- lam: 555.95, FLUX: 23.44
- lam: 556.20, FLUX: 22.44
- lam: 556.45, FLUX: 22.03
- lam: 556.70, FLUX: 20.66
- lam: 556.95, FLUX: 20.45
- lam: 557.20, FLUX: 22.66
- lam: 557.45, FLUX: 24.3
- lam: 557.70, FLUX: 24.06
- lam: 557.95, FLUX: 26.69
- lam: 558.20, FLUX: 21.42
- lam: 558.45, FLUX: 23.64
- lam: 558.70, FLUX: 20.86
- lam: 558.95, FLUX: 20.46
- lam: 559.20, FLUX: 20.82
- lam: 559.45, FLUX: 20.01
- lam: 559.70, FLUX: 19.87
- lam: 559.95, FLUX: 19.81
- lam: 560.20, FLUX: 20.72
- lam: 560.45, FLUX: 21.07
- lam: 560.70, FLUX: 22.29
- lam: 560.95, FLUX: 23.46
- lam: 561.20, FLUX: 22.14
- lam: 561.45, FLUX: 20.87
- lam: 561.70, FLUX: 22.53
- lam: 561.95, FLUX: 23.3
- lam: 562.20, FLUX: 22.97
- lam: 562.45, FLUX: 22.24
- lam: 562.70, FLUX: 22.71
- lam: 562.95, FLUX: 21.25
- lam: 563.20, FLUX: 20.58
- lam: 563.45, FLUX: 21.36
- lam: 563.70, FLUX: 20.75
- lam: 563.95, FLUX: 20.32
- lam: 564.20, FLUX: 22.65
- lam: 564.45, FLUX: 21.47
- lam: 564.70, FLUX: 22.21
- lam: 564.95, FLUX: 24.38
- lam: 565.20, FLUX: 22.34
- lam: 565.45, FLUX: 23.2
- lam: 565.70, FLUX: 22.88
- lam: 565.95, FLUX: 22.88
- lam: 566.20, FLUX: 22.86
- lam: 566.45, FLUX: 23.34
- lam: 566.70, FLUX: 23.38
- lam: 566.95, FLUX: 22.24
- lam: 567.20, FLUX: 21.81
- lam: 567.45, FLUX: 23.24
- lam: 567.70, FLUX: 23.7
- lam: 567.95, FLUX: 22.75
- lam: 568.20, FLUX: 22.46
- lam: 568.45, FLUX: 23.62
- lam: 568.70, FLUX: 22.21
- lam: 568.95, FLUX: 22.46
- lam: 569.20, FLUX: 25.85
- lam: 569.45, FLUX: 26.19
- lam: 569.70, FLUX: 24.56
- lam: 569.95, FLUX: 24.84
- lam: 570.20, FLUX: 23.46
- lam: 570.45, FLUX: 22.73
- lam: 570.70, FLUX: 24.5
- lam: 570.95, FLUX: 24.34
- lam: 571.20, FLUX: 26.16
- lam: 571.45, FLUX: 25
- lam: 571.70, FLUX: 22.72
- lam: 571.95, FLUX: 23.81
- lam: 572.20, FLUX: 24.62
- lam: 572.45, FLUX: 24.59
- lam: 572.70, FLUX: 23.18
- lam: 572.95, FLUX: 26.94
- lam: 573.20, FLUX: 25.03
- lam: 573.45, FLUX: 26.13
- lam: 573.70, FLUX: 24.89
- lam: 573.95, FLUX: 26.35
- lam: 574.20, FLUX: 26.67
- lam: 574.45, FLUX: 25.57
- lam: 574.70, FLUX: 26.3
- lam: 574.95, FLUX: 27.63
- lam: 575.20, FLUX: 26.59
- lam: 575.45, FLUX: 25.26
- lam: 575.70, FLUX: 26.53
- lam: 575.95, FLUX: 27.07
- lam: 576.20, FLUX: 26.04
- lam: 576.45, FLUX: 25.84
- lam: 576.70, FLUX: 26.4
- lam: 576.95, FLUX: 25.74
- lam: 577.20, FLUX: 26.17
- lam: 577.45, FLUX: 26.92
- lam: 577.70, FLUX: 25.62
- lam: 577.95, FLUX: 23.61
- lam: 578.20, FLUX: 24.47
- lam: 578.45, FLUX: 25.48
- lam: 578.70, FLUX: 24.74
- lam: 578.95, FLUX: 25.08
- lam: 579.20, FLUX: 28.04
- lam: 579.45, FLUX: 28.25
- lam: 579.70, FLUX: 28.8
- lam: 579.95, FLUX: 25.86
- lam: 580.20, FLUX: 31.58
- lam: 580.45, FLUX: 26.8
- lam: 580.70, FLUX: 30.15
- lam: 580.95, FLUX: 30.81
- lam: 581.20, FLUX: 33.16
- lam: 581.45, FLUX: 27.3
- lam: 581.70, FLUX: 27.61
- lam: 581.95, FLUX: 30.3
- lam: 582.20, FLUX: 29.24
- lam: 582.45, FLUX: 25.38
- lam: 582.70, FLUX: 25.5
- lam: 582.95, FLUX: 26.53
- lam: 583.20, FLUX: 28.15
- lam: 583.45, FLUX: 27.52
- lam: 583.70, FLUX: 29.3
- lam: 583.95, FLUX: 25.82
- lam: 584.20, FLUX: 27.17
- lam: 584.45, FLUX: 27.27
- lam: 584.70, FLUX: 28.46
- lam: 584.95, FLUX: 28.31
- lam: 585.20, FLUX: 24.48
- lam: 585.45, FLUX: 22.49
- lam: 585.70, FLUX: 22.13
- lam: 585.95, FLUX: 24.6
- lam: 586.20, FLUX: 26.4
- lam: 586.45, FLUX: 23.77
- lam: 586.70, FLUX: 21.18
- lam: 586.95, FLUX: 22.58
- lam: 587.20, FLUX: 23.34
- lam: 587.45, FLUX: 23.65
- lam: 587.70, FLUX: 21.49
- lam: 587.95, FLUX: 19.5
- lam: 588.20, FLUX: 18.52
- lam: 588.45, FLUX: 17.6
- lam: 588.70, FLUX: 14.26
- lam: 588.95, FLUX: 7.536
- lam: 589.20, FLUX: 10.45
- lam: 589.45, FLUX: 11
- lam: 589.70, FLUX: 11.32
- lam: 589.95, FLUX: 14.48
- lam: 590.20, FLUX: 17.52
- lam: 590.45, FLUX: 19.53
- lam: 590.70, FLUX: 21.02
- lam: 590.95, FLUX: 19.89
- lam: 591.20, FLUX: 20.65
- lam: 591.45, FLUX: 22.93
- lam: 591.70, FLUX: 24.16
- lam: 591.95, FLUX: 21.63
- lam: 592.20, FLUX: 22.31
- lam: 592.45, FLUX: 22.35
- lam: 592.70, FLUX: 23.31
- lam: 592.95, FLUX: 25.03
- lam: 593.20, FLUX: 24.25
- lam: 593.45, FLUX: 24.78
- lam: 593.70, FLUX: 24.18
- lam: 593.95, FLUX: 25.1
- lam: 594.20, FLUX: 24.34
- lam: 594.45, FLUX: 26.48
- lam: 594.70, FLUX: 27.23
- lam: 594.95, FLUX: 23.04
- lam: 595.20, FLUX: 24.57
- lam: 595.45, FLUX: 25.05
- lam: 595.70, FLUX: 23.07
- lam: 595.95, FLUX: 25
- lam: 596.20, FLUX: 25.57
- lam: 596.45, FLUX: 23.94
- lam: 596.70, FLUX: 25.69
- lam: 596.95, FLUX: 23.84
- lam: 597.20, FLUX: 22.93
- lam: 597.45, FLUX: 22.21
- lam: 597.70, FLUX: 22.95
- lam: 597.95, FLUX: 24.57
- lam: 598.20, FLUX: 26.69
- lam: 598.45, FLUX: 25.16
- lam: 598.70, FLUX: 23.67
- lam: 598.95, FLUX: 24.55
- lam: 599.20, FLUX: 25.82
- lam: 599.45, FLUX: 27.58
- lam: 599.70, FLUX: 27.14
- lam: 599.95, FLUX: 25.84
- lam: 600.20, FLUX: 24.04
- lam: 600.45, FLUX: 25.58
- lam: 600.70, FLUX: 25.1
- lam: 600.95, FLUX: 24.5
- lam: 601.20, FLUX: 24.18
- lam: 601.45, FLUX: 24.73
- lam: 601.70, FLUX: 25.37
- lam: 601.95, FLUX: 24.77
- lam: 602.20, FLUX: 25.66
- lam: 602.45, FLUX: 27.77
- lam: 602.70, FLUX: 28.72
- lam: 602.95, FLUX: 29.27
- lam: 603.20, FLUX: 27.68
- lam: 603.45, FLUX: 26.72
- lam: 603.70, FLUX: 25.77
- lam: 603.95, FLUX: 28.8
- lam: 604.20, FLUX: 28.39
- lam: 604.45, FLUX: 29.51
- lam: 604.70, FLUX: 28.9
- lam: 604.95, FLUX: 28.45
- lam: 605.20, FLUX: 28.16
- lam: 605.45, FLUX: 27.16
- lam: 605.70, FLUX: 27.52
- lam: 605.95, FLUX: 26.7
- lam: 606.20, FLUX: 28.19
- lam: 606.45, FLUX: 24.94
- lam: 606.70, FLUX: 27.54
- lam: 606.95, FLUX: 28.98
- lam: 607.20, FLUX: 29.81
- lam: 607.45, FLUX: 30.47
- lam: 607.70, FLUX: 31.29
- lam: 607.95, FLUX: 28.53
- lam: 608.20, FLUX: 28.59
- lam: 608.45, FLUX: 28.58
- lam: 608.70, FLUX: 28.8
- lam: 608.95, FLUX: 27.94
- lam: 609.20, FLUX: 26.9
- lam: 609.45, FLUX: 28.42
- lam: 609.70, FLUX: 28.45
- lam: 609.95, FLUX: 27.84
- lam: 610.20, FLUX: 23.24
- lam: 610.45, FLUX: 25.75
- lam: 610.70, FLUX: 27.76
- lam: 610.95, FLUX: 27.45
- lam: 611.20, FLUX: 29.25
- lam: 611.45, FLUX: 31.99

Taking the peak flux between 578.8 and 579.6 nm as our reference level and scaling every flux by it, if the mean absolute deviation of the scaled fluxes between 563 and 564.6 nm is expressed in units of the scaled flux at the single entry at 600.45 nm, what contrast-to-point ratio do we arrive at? 0.025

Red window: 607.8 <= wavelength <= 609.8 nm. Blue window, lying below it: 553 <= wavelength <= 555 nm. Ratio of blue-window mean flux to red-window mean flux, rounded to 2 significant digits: 0.77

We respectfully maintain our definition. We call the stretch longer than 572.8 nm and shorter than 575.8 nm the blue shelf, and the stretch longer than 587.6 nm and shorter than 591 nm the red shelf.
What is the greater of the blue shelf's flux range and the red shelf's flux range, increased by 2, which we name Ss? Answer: 16.0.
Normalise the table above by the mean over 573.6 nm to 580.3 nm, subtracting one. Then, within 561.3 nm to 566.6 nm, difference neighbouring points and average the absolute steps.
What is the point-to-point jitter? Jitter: 0.03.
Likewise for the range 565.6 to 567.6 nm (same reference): 0.02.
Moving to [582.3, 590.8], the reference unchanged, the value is 0.07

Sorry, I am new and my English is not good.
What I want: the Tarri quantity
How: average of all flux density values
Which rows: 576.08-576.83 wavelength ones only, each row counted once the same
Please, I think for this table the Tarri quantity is 26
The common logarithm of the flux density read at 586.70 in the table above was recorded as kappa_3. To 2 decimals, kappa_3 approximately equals 1.33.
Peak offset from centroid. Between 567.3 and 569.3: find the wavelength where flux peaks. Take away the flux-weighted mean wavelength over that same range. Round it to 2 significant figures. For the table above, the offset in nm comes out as 0.87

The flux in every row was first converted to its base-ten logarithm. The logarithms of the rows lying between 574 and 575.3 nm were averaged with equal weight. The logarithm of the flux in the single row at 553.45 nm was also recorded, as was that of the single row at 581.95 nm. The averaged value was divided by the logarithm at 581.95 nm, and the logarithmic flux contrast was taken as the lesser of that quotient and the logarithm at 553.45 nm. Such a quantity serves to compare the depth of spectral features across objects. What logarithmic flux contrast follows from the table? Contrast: 0.961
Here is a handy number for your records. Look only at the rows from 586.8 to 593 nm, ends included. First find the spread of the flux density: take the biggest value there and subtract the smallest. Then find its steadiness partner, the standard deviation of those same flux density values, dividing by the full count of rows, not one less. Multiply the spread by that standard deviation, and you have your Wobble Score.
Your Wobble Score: 83.4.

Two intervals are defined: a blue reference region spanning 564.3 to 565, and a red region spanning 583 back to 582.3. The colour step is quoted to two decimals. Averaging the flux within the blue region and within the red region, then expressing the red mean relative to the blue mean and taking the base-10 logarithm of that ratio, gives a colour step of 0.06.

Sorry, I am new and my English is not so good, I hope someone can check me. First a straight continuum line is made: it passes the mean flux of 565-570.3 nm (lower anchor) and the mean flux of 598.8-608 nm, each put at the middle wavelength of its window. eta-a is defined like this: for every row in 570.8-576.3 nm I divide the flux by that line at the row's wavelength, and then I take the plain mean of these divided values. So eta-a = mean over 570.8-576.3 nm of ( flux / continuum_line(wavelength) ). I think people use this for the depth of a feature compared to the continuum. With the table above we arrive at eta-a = 1.06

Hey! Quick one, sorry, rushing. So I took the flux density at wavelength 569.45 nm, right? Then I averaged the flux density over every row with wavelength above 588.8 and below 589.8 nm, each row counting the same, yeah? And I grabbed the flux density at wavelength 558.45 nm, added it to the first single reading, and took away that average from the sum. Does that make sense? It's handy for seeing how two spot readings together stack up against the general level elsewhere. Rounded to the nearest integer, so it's 40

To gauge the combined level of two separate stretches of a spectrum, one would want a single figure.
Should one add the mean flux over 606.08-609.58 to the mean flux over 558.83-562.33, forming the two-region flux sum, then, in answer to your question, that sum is 50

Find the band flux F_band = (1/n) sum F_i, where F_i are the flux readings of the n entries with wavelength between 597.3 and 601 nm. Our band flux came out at 25.0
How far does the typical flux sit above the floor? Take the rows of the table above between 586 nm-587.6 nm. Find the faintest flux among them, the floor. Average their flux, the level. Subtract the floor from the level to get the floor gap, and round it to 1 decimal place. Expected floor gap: 2.3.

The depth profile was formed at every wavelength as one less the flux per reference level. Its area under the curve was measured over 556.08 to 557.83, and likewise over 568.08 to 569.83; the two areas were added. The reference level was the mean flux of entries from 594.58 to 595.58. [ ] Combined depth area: 0.3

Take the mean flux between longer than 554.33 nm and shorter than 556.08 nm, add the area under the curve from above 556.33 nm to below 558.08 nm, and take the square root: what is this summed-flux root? 7.94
